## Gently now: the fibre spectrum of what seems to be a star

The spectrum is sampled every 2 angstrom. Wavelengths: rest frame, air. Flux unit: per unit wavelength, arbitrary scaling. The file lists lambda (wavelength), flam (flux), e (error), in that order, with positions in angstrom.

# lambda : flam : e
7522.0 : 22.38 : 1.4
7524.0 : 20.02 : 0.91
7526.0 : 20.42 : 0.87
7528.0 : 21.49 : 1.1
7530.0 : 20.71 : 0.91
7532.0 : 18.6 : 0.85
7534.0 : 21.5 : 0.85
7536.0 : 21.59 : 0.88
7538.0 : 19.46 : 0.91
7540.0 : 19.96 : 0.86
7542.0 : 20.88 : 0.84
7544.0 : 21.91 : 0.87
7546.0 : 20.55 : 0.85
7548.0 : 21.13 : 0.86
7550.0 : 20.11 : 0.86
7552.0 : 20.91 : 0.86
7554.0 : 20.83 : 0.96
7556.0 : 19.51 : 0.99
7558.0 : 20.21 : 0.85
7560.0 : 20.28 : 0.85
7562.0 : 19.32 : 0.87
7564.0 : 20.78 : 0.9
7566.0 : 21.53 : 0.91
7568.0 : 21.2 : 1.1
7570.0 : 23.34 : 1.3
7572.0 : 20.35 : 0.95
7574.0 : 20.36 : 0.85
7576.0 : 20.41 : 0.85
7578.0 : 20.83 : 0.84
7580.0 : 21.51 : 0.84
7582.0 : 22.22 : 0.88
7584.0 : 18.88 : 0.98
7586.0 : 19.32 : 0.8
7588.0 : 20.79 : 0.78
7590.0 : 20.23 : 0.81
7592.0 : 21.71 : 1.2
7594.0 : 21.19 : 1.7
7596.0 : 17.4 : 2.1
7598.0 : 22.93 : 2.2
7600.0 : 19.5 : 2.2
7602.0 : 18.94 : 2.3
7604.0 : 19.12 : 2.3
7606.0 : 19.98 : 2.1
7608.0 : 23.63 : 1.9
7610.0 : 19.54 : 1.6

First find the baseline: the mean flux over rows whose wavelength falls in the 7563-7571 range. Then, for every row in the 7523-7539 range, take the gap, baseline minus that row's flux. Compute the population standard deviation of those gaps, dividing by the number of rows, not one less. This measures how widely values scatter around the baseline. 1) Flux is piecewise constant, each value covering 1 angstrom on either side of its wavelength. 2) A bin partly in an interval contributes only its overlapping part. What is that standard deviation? 1.01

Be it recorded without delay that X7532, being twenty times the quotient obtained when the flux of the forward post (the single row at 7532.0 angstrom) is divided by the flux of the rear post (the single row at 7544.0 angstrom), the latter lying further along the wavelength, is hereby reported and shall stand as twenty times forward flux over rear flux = 17.0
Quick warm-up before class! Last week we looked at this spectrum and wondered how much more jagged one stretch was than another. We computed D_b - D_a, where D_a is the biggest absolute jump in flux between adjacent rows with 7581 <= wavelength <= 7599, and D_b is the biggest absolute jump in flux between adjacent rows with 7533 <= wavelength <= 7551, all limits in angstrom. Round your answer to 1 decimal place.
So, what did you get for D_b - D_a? -3.4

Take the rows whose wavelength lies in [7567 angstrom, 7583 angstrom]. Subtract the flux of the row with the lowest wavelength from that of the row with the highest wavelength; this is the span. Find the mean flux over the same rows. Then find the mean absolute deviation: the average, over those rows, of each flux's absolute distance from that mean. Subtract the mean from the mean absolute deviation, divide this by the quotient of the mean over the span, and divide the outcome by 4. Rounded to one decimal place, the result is -0.2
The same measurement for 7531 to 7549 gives -0.6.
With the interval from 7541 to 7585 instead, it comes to 0.5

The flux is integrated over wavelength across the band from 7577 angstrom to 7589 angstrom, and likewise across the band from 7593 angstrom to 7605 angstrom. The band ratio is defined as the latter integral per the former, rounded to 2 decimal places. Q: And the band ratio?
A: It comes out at 0.96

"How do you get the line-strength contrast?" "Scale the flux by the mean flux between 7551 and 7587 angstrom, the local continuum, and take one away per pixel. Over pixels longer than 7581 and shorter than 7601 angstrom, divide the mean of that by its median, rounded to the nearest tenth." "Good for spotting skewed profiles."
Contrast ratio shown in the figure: 1.6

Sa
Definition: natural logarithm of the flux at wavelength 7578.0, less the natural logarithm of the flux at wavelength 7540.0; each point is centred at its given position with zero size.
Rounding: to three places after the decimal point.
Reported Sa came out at 0.043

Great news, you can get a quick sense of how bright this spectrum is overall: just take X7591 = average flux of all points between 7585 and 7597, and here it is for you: 20.1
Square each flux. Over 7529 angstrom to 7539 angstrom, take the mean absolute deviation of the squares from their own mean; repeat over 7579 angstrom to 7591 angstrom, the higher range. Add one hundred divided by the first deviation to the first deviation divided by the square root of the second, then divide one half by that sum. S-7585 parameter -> 0.055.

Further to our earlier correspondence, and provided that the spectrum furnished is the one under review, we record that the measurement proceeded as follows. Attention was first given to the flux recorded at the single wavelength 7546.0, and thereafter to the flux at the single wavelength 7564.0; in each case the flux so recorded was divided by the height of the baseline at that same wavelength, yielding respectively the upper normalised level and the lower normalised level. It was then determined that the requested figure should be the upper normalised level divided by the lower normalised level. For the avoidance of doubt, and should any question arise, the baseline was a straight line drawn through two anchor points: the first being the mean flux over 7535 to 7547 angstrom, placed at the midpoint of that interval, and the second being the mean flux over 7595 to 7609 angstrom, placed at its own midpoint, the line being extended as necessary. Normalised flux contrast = 0.98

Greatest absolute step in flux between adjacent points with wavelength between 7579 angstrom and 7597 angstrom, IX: 3.8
